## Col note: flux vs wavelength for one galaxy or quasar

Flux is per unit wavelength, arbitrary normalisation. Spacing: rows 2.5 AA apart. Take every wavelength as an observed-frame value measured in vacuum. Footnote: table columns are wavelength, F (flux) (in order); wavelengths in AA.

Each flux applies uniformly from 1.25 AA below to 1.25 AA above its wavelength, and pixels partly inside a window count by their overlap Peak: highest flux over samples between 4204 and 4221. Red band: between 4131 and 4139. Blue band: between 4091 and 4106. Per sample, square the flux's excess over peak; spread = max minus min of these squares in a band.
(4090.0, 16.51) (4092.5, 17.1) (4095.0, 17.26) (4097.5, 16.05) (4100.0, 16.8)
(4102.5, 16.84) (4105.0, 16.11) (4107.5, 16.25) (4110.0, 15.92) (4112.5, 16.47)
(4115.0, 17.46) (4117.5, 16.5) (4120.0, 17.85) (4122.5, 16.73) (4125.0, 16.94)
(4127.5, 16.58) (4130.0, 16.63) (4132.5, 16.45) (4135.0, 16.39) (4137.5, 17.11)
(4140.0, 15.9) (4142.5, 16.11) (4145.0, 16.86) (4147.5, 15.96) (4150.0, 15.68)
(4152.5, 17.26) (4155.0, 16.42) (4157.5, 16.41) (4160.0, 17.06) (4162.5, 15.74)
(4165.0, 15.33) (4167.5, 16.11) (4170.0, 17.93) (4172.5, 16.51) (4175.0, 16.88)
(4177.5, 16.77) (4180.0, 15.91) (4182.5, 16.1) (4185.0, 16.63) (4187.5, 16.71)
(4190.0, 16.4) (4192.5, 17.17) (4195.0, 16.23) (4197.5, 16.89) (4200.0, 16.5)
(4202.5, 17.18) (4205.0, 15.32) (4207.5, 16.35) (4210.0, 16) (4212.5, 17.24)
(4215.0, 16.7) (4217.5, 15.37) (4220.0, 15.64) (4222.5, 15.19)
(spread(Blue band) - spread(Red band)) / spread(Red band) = 1.0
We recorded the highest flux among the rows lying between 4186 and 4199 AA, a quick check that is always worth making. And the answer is 17.17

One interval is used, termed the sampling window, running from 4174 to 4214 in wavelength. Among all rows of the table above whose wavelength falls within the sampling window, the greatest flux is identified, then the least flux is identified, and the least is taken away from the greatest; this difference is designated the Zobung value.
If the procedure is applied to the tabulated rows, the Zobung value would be 1.9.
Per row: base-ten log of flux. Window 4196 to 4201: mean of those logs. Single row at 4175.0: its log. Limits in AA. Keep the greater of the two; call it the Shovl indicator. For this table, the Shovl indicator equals 1.23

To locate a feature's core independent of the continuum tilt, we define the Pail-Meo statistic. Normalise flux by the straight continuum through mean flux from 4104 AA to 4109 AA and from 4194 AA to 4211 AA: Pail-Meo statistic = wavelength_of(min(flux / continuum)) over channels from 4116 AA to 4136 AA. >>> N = 4135.0 AA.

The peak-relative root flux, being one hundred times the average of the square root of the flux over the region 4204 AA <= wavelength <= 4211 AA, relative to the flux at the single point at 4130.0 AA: 24.0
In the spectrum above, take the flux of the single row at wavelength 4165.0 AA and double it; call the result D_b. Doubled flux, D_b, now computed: 30.7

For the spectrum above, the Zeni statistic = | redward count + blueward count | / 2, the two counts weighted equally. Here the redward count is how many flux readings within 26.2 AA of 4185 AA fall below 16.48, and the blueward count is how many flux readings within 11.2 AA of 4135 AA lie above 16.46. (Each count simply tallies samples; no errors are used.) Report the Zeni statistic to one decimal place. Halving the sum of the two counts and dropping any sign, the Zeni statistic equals 7.5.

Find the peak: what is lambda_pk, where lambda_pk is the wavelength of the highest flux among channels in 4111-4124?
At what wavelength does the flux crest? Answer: 4120.0 AA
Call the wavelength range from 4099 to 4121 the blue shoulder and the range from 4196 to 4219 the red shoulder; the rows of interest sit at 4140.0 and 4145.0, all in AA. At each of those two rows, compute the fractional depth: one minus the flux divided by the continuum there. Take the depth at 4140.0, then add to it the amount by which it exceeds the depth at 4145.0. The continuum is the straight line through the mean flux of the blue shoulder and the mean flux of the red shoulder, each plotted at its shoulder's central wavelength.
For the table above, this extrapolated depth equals 0.10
